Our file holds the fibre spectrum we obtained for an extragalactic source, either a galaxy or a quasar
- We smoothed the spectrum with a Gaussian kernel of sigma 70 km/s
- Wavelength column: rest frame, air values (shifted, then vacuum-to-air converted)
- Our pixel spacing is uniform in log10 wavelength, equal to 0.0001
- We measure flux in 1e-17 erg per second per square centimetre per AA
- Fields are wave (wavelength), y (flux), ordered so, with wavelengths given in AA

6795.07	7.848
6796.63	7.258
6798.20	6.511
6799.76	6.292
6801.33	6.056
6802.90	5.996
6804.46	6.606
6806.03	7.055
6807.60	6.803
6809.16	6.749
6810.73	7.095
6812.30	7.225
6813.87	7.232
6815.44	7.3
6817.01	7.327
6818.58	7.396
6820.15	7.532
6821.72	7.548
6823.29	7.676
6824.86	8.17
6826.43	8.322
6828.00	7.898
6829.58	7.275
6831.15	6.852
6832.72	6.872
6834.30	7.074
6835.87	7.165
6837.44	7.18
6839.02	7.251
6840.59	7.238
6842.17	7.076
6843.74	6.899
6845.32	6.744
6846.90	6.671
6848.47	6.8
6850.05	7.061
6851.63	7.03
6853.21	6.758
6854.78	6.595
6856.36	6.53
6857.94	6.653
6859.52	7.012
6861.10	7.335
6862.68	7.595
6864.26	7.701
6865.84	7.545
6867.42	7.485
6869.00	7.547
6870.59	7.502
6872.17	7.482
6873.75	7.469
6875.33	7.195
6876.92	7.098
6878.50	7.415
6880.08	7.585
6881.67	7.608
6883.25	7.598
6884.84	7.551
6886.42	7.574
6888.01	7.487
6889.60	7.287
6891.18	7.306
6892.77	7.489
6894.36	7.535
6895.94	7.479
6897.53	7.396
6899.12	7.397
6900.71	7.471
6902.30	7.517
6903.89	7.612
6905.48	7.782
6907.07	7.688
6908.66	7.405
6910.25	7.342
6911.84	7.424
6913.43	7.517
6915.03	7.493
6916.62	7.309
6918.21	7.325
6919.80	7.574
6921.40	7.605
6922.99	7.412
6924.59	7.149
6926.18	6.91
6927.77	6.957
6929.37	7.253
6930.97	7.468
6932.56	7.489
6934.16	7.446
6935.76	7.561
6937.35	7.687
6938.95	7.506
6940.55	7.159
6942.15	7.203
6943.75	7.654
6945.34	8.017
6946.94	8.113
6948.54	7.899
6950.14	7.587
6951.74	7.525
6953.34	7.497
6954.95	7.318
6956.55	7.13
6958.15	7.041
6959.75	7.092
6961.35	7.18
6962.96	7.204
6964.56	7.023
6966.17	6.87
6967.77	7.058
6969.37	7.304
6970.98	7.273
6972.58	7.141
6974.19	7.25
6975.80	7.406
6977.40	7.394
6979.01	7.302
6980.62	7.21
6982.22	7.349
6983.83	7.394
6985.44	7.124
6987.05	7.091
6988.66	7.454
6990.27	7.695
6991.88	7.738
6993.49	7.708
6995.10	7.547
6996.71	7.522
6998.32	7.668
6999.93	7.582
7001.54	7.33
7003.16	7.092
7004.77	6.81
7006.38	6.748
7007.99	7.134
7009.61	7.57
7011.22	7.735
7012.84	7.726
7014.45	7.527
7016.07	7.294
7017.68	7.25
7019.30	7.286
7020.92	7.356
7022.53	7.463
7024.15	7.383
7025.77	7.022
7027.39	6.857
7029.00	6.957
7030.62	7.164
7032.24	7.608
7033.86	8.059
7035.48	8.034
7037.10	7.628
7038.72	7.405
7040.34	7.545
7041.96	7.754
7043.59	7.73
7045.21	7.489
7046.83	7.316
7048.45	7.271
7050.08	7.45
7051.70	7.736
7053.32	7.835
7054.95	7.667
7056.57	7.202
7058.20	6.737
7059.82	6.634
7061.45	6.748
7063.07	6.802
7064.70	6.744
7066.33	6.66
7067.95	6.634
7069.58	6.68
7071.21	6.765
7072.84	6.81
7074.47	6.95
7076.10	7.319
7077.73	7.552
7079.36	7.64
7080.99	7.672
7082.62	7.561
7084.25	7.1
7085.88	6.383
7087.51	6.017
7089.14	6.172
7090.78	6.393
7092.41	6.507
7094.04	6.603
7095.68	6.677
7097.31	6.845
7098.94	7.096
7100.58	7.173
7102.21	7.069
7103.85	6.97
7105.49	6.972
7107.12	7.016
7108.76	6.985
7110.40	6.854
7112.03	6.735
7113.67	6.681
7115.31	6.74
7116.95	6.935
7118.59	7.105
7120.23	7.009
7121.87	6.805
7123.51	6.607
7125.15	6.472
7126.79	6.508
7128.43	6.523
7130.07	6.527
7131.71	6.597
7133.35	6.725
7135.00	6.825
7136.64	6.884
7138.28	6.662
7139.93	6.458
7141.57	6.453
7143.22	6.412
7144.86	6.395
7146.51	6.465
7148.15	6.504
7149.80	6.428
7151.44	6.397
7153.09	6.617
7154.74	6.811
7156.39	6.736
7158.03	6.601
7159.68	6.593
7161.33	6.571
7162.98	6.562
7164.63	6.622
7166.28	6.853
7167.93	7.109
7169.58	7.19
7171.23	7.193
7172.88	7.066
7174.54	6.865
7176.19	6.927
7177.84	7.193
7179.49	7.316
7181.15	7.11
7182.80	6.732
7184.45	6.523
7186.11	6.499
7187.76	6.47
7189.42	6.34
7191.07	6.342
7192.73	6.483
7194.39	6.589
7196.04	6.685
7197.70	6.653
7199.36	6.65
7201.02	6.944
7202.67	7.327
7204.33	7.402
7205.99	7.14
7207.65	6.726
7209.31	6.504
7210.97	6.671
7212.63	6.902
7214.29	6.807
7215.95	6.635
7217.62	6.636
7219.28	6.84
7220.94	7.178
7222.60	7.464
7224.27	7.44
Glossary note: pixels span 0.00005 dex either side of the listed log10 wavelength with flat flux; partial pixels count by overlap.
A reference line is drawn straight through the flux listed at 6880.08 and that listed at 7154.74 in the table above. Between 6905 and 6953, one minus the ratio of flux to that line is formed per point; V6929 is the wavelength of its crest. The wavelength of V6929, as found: 6926.18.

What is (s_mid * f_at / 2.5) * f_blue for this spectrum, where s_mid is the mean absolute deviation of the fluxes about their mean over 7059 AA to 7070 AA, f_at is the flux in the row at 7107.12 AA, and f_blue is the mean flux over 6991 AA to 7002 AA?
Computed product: 1.2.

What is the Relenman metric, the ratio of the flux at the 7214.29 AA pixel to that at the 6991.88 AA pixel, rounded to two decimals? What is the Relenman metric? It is 0.88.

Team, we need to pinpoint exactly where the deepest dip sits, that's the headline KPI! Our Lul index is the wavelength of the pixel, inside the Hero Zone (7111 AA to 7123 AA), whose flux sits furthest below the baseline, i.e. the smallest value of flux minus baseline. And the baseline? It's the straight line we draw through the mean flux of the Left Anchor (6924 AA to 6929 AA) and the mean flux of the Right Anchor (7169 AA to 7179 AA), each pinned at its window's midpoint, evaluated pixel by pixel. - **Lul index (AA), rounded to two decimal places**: 7113.67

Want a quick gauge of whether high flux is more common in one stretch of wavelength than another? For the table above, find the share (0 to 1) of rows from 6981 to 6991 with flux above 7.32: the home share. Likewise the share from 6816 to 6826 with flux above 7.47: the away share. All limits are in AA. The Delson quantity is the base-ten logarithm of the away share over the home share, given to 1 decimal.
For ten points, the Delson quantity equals 0.0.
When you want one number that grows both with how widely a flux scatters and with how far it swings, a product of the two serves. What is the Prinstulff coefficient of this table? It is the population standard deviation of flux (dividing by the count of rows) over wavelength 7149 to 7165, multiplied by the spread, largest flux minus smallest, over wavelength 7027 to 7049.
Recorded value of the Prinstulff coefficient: 0.14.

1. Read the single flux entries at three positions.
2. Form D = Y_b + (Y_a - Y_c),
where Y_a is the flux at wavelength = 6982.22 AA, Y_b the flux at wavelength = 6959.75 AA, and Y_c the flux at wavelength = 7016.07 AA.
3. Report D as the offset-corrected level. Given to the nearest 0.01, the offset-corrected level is 7.15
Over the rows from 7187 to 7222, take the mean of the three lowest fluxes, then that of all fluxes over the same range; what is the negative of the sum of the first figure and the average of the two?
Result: -12.96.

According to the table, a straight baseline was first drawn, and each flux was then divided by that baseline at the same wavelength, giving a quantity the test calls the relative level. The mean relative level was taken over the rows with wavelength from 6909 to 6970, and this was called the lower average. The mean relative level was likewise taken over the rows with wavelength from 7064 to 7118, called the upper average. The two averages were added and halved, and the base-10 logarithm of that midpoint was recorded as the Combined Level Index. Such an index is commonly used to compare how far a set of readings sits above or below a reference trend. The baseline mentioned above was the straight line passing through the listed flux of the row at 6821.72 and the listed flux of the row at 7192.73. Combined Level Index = 0.0082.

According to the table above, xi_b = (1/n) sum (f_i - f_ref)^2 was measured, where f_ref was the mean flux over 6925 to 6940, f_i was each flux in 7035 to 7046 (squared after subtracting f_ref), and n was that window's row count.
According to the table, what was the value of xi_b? 0.12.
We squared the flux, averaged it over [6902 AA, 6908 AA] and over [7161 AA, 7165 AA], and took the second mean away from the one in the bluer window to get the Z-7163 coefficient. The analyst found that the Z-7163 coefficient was 15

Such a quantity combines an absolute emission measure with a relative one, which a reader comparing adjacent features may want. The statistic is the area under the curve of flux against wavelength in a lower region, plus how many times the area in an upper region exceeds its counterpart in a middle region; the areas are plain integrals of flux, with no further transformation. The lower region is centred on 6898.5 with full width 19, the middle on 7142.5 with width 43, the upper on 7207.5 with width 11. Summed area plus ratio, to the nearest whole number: 143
